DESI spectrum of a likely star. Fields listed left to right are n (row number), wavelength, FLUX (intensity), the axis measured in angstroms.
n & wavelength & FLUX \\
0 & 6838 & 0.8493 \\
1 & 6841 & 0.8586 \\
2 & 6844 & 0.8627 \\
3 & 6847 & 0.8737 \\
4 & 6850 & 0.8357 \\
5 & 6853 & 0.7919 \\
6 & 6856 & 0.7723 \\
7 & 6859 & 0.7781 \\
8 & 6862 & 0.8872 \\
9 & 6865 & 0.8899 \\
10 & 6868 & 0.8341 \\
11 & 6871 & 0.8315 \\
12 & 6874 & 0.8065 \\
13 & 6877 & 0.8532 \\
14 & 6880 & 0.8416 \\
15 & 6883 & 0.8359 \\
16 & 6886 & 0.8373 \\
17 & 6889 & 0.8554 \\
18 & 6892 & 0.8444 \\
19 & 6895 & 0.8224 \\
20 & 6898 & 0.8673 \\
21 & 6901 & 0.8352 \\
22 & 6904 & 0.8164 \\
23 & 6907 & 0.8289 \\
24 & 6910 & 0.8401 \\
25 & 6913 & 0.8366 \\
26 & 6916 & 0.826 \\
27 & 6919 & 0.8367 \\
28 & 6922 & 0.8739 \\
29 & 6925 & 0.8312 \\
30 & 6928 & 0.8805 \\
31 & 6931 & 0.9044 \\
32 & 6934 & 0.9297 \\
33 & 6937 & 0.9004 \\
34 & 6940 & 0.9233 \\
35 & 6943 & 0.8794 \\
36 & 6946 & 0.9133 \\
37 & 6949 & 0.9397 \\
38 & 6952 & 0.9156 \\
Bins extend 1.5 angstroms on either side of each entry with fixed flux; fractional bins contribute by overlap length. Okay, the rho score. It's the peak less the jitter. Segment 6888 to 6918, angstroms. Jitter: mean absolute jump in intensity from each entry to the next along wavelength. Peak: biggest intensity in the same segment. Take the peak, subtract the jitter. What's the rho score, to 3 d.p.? 0.849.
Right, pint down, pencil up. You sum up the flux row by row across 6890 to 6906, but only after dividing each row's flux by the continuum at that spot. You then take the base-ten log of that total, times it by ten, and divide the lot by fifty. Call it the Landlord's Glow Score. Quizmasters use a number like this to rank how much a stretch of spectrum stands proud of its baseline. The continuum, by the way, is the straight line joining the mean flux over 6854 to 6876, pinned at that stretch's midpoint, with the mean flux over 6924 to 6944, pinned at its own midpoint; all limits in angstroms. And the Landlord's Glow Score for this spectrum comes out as 0.1375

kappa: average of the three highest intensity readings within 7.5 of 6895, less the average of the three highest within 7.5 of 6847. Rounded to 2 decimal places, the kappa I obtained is -0.01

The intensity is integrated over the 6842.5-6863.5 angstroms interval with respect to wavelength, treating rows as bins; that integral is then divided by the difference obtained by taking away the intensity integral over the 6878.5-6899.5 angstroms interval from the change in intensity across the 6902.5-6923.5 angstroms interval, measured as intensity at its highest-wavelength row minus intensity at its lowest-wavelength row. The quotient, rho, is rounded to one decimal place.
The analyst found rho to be -1.0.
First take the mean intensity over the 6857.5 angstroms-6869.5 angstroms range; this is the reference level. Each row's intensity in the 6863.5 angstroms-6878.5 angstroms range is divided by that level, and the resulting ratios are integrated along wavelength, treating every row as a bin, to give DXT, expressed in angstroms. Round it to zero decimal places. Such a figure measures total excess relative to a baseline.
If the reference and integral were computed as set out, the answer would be 15 angstroms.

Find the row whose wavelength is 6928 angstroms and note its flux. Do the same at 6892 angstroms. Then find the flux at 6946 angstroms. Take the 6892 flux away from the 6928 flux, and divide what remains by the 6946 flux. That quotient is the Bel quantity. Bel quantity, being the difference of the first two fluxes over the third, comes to 0.04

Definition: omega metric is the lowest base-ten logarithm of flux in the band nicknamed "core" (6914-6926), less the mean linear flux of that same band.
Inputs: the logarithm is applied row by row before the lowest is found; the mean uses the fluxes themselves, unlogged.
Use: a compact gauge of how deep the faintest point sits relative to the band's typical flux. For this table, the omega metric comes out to -0.925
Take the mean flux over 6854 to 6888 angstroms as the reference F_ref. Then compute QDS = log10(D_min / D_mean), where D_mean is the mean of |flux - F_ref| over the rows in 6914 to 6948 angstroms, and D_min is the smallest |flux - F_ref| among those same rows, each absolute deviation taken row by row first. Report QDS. -1.4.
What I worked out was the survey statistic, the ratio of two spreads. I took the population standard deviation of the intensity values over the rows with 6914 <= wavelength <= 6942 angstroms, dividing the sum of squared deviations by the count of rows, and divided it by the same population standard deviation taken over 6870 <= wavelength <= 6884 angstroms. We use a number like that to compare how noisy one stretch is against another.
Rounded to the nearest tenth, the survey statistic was 2.4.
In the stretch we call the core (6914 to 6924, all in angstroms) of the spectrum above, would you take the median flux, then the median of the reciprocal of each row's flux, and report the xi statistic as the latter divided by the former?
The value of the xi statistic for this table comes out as 1.43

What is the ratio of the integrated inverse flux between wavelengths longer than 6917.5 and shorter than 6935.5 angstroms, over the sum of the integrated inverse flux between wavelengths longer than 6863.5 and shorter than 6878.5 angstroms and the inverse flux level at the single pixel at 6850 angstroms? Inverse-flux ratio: 1.1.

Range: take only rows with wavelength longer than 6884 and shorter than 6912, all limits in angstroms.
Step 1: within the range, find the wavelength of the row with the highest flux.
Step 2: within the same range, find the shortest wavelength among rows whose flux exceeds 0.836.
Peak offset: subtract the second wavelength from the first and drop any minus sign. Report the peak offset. 12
